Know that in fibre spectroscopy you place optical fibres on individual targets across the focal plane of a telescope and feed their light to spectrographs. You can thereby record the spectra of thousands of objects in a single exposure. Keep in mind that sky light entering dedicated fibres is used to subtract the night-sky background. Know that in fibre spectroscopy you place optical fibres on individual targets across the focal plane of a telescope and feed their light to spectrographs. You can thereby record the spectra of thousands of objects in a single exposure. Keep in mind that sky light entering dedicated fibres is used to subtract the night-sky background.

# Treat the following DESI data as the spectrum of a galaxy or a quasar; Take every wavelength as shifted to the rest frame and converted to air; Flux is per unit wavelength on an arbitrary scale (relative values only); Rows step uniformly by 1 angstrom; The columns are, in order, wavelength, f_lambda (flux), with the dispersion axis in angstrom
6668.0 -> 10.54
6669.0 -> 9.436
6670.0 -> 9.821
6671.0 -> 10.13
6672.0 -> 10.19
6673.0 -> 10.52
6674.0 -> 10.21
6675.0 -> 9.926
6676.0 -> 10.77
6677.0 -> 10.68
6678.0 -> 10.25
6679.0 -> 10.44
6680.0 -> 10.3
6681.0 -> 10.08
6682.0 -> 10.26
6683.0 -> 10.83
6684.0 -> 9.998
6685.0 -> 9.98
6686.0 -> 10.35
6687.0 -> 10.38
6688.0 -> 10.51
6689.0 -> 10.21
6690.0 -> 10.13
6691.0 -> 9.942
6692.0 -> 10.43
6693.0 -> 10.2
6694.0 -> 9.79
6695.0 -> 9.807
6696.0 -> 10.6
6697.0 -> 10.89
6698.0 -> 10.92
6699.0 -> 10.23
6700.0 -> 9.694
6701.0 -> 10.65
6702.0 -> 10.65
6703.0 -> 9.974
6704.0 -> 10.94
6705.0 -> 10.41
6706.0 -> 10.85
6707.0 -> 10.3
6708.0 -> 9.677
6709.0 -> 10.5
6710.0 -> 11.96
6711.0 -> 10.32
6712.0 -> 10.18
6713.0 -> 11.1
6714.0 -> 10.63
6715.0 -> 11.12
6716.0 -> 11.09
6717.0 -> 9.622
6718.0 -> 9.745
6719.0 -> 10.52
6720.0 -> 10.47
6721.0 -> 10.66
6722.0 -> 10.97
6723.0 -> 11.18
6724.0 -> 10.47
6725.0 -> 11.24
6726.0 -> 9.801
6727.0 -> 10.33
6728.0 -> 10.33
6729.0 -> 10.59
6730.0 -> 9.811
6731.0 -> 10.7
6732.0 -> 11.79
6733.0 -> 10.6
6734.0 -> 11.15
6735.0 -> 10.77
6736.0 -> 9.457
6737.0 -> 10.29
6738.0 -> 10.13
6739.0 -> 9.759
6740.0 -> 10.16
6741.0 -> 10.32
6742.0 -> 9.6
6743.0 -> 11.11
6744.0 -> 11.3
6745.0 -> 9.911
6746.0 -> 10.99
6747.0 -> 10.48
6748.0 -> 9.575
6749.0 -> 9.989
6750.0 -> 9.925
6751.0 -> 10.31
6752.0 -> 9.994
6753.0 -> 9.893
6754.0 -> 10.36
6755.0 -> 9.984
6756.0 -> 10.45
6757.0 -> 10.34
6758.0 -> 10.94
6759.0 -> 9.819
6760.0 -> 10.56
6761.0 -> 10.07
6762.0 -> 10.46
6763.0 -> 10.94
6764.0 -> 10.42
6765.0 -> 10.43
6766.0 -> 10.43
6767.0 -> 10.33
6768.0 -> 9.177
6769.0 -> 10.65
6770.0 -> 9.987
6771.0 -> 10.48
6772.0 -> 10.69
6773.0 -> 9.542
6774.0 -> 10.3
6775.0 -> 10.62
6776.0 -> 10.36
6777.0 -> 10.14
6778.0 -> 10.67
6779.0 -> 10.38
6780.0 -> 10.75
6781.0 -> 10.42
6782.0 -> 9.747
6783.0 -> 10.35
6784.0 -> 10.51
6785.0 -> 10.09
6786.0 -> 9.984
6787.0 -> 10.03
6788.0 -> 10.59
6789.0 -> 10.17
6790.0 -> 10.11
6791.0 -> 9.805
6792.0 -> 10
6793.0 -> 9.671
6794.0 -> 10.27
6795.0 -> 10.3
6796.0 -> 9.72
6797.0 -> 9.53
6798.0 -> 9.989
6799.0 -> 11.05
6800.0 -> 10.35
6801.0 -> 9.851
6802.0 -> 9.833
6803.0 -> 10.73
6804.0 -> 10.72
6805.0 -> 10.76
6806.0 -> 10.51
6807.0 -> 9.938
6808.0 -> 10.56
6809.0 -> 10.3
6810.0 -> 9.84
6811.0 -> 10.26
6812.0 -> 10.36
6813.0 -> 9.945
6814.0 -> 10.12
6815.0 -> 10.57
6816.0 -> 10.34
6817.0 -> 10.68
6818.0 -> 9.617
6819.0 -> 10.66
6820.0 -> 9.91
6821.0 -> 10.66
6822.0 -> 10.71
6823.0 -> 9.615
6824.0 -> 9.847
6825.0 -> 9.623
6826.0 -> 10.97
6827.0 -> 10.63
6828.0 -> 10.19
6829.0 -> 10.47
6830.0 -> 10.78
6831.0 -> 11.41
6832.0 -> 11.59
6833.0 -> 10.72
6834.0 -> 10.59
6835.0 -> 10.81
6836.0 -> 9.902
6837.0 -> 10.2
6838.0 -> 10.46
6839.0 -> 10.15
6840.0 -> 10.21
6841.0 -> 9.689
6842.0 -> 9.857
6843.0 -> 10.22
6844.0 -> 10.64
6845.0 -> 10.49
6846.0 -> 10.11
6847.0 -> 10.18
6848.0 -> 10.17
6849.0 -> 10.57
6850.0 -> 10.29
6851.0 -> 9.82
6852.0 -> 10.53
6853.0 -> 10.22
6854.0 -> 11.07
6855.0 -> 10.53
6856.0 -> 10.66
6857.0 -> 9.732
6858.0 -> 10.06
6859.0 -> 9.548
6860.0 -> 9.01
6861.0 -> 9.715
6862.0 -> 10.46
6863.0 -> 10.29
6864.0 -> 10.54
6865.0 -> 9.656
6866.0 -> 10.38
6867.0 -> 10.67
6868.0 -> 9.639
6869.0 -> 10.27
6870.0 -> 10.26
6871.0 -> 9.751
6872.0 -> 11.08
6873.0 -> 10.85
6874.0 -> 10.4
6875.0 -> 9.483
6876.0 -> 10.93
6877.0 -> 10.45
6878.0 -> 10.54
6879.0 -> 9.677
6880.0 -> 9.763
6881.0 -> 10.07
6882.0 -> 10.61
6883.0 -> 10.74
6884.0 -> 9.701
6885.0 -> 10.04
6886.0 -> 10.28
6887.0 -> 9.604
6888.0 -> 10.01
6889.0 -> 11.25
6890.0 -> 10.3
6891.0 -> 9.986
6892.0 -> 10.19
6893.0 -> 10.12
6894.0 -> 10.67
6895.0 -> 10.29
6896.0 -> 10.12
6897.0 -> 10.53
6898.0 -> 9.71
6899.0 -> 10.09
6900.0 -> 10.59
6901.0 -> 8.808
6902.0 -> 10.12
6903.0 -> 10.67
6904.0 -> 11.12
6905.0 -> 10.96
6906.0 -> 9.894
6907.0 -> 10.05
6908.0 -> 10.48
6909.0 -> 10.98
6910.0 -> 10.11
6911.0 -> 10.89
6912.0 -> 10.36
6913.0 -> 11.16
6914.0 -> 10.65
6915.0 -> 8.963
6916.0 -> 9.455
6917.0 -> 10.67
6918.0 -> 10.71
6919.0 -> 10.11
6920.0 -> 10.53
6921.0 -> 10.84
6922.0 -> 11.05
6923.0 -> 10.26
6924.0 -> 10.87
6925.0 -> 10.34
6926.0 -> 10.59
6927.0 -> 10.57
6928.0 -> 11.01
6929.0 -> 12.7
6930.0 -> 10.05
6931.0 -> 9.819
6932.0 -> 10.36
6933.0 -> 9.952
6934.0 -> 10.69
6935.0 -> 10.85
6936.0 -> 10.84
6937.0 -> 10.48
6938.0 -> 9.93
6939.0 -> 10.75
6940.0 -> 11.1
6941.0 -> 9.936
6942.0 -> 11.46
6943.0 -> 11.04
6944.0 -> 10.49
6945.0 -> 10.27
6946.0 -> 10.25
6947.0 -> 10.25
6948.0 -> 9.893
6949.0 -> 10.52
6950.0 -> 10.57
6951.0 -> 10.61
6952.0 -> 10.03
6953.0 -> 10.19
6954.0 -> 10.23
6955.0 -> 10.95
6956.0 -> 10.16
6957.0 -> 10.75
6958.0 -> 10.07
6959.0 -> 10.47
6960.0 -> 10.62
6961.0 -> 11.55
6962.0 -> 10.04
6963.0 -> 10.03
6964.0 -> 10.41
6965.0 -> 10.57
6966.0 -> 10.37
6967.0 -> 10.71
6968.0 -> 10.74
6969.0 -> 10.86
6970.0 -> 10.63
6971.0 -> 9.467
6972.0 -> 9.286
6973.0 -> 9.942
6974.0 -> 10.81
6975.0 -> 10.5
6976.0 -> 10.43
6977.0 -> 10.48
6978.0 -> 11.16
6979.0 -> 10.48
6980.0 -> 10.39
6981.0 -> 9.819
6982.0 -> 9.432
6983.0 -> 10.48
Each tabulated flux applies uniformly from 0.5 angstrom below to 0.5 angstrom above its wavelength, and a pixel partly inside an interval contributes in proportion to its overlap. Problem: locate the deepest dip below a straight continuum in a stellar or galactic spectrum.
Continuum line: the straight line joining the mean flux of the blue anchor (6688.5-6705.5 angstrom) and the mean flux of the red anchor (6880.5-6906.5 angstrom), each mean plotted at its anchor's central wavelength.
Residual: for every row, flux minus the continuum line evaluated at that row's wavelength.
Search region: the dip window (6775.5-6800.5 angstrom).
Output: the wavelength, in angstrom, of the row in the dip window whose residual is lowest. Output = 6797.0 angstrom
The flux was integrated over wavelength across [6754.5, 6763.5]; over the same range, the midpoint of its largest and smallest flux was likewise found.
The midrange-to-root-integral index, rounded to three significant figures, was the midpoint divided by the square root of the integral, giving 1.07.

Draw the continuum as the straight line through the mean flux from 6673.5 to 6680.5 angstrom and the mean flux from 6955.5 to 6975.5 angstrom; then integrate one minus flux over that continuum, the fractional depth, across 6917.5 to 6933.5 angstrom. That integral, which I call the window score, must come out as -0.33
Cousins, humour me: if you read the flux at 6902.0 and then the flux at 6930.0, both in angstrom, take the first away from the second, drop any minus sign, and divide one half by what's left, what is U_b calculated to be 7.1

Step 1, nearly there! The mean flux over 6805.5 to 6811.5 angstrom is 10.2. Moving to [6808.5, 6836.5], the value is 10.4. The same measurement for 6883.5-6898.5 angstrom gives 10.2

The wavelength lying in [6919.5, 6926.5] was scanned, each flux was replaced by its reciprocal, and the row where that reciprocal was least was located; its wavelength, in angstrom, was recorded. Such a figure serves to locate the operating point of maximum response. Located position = 6922.0 angstrom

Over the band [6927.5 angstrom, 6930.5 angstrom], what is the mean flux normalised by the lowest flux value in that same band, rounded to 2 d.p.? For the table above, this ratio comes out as 1.12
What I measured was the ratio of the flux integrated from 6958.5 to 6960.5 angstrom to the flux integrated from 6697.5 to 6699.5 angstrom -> 1.00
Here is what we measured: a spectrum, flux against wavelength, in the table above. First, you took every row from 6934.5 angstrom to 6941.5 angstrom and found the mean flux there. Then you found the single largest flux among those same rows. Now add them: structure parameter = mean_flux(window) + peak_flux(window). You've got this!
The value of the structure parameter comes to 21.7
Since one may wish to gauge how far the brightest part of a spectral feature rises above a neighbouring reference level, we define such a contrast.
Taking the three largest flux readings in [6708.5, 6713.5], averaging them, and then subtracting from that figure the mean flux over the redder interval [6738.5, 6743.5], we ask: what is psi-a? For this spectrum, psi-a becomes 1.0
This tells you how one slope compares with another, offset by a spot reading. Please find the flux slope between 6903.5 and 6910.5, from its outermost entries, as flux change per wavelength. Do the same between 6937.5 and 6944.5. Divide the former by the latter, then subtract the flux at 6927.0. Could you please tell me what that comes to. -12.4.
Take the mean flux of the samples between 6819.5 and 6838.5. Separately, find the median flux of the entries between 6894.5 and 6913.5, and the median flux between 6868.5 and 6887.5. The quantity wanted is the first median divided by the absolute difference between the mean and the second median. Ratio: 50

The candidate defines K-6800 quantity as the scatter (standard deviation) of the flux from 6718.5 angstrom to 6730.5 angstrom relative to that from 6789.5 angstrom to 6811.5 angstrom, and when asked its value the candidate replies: 1.1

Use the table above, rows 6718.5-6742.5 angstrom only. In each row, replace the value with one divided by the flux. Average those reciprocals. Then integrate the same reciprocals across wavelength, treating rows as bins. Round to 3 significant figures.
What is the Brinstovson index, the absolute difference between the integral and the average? 2.20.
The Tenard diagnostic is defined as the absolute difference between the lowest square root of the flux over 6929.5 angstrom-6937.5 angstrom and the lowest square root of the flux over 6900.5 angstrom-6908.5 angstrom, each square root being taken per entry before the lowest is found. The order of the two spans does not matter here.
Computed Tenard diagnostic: 0.17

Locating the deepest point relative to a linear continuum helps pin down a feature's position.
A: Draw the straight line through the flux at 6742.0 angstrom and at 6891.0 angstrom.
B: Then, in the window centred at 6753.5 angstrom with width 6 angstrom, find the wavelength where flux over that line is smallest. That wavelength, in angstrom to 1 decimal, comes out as 6753.0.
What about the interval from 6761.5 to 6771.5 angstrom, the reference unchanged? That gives 6768.0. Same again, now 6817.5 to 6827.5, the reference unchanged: 6823.0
